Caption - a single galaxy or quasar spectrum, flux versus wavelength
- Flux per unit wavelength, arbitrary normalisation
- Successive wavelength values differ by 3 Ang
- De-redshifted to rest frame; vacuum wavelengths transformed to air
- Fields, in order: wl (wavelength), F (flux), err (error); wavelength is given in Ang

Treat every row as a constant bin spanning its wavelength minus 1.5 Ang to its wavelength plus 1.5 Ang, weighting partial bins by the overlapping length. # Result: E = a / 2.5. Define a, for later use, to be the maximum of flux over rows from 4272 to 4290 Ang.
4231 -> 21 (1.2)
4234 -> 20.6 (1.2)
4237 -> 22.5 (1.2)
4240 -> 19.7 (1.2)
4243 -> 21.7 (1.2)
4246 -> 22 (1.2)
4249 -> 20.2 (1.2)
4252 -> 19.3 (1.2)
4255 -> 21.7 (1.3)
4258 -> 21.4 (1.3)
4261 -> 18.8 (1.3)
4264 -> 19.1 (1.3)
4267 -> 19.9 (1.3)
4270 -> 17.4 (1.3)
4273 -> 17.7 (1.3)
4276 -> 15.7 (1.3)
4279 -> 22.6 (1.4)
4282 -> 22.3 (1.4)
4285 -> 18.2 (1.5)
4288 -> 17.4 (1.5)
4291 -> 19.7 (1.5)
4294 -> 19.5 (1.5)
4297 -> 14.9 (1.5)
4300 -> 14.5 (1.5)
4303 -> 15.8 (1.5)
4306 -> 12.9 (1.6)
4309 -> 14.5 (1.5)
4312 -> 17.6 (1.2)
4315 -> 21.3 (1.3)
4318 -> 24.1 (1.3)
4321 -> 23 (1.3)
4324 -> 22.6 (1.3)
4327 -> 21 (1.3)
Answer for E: 9.04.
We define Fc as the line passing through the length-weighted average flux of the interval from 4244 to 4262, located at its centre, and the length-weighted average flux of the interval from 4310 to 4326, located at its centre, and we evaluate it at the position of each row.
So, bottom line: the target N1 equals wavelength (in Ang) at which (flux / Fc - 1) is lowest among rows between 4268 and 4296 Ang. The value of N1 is 4276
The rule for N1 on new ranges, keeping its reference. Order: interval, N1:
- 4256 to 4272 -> 4270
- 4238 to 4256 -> 4252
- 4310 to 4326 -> 4312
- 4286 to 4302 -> 4300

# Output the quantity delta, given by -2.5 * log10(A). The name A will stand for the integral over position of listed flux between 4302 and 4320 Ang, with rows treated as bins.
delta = -6.27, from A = 322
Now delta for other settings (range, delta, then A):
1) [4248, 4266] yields -6.39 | 361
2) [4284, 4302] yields -6.23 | 311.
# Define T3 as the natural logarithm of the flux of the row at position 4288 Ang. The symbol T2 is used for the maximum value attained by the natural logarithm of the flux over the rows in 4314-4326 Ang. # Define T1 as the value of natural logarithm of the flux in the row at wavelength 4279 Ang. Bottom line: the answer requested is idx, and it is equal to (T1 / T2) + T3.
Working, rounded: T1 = 3.118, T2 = 3.18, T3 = 2.86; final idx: 3.84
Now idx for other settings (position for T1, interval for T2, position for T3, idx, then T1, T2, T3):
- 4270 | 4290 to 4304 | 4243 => 4.04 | 2.856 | 2.98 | 3.08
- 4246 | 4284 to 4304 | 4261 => 3.97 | 3.091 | 2.98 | 2.93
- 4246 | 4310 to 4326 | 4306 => 3.53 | 3.091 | 3.18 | 2.56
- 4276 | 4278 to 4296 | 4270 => 3.74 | 2.754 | 3.12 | 2.86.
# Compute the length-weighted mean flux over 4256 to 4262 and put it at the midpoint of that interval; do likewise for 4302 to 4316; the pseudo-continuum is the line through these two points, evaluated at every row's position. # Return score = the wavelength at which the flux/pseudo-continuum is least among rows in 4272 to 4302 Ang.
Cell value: 4276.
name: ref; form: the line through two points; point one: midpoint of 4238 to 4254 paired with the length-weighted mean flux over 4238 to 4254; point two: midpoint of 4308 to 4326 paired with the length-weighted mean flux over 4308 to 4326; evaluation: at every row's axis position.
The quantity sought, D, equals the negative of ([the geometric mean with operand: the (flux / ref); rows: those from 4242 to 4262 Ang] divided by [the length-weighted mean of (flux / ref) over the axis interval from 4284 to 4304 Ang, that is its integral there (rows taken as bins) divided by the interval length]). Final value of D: -1.21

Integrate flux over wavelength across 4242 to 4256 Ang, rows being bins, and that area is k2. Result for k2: 293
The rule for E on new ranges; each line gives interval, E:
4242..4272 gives 8.80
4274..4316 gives 9.04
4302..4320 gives 9.64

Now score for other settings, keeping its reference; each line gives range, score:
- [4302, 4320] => 4306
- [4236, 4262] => 4240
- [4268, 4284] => 4276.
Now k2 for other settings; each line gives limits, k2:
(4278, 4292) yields 279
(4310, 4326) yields 344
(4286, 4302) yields 275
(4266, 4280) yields 259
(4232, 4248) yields 340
